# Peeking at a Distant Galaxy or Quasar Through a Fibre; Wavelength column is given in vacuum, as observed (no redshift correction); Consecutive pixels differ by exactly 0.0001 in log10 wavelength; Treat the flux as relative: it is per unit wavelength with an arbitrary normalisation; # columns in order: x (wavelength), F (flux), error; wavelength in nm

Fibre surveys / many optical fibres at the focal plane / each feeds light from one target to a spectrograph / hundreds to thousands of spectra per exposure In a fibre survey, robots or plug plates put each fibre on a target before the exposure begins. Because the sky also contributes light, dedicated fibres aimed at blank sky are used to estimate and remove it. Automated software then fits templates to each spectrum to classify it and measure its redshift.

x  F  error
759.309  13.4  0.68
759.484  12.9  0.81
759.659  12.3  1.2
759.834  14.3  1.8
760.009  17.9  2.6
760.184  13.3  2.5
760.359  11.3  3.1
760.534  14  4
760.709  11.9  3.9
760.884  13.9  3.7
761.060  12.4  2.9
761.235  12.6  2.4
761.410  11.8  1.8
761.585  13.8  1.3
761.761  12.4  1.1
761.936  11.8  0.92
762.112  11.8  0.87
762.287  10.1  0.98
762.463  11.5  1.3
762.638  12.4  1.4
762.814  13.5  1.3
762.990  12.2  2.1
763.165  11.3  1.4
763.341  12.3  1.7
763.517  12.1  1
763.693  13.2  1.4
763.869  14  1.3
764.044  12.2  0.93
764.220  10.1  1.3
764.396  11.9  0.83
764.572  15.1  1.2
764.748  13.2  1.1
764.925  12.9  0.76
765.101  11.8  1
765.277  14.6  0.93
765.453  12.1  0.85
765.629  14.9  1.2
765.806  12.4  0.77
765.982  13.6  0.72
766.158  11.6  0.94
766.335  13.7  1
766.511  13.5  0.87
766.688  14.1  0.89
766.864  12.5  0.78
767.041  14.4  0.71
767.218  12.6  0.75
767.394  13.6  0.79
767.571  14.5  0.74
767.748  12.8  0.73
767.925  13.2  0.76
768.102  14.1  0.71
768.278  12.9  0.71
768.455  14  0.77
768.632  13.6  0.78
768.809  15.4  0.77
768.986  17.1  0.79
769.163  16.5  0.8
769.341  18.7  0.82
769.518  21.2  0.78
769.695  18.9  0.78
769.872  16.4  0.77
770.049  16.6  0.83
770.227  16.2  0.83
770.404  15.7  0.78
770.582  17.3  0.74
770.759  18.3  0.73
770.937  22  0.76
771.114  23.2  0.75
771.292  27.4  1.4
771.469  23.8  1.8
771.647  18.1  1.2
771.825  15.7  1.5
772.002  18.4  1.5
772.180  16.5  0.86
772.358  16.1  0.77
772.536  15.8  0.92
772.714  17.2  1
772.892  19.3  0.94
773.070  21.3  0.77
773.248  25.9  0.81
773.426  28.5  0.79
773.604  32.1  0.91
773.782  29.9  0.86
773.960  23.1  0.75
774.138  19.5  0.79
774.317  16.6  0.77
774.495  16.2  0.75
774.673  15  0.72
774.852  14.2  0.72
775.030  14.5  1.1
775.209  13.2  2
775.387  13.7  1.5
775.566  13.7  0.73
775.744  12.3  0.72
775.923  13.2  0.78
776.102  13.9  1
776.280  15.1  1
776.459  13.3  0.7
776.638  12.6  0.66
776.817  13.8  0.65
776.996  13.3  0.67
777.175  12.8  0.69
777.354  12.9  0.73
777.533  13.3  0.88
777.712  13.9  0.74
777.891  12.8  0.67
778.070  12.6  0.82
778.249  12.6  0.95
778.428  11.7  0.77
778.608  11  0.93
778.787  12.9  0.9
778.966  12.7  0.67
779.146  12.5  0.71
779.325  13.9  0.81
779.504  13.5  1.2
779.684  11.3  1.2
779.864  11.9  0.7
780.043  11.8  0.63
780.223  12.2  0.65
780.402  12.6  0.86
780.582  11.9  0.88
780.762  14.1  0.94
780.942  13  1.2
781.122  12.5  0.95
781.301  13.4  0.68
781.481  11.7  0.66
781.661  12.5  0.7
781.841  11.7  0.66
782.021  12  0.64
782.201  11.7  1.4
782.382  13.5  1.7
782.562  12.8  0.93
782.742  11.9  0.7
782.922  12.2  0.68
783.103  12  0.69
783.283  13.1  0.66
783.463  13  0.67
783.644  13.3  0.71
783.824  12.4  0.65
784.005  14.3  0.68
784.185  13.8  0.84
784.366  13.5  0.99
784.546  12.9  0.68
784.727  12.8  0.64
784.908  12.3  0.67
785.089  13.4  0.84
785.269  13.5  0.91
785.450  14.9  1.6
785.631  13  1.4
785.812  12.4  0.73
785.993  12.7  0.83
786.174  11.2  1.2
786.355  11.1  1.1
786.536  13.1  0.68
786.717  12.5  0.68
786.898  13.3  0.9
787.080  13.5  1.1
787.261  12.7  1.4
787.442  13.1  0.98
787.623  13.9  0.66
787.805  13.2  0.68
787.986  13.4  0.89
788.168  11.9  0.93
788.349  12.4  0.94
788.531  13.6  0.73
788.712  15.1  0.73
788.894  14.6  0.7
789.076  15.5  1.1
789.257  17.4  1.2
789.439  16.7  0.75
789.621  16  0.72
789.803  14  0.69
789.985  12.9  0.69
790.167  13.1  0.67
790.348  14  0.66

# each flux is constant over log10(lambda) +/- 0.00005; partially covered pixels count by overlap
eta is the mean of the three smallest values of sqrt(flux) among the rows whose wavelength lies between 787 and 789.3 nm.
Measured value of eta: 3.51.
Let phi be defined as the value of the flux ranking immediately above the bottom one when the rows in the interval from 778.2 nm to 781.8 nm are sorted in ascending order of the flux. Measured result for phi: 11.3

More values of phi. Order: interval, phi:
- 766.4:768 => 12.6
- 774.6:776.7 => 12.6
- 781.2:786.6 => 11.2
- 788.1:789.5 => 12.4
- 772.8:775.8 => 13.2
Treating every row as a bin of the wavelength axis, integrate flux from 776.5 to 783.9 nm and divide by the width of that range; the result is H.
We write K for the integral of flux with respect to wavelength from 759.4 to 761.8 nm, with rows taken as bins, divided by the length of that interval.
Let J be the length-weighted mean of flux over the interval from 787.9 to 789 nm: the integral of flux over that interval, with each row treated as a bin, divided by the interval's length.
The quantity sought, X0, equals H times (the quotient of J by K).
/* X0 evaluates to 13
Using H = 12.6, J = 13.5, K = 13.2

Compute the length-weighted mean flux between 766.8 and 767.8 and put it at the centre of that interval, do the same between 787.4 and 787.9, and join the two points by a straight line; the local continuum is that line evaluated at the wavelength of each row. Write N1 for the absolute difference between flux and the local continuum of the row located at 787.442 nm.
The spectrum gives 0.3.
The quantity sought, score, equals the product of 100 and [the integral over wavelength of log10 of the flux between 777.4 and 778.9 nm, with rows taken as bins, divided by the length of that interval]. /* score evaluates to 110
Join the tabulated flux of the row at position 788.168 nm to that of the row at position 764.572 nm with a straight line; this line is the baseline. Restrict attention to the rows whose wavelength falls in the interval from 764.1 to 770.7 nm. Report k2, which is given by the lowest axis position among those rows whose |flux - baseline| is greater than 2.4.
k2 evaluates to 764.220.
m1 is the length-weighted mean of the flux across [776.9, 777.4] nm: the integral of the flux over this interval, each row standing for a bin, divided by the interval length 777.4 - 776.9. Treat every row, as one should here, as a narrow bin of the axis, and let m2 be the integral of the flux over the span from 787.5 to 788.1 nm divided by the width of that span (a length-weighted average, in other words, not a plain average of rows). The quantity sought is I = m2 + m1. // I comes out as 26.4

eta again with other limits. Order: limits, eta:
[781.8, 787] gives 3.37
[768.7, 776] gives 3.59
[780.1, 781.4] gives 3.49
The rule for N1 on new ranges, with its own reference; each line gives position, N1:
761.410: 1.6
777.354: 0.5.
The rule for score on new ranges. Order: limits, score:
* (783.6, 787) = 111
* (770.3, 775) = 129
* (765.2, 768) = 113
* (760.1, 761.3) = 111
